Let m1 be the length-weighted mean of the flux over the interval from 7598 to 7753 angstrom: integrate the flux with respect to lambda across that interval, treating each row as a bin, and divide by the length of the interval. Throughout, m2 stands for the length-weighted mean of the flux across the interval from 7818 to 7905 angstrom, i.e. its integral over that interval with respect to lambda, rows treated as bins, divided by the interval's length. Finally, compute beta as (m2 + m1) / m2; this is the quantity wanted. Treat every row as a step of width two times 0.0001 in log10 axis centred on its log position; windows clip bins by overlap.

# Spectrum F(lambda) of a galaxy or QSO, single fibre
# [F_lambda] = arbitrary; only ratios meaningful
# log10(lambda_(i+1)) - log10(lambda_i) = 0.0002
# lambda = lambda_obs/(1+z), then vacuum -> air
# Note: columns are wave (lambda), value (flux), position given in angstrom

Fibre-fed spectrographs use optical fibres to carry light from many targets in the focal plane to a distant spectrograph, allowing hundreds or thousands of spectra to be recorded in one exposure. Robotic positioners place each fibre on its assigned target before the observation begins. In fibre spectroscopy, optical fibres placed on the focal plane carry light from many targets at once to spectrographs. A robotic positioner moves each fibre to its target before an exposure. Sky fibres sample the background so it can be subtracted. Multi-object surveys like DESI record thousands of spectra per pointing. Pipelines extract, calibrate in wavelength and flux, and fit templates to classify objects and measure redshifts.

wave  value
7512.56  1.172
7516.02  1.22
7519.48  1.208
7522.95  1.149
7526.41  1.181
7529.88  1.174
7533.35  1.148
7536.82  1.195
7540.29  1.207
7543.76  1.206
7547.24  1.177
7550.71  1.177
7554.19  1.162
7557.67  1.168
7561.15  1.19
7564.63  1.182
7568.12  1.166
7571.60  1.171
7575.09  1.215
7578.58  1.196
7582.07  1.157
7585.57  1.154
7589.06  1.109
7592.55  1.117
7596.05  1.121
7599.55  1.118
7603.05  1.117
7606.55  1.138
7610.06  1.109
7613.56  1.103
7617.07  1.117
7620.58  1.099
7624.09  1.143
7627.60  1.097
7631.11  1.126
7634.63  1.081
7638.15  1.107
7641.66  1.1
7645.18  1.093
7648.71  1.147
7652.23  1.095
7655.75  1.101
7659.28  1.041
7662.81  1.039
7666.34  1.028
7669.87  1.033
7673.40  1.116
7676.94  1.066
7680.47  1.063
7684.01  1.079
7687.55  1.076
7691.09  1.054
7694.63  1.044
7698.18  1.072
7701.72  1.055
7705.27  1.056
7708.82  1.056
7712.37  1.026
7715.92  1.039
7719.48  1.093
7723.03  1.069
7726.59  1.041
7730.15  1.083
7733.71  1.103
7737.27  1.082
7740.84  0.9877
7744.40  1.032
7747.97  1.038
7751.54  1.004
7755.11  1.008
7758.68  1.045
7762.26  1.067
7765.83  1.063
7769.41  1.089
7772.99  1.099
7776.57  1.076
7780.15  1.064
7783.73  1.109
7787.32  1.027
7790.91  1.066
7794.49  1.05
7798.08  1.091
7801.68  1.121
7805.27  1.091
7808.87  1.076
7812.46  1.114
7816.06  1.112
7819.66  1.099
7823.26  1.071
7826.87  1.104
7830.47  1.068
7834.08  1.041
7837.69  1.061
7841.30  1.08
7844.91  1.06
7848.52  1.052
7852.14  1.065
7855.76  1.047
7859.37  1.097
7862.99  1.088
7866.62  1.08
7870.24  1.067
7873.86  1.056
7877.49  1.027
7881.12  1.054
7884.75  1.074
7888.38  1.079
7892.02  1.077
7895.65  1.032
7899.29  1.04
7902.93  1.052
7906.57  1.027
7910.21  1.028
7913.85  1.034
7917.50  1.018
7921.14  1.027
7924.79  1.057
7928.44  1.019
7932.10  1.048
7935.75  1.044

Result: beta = 2.01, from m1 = 1.08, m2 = 1.065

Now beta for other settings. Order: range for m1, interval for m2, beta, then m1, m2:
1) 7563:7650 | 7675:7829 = 2.06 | 1.13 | 1.067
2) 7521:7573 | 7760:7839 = 2.09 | 1.18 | 1.080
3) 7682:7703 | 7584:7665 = 1.96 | 1.06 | 1.107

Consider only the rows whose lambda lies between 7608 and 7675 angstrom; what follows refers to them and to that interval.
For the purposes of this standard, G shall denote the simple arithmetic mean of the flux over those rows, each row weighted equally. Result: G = 1.09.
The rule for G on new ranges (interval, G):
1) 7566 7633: 1.14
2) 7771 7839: 1.08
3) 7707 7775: 1.05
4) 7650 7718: 1.06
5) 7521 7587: 1.18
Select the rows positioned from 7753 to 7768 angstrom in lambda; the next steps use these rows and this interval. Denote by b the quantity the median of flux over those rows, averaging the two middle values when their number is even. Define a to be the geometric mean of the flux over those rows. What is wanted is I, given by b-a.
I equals 0.0085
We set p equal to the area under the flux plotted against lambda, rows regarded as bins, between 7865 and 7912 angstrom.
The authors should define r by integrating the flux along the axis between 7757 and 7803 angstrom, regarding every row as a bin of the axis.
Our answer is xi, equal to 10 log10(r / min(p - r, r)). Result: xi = 27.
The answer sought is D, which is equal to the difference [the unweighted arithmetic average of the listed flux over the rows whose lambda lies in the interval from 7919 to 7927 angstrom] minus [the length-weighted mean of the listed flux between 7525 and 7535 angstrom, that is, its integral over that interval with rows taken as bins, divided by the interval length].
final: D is -0.12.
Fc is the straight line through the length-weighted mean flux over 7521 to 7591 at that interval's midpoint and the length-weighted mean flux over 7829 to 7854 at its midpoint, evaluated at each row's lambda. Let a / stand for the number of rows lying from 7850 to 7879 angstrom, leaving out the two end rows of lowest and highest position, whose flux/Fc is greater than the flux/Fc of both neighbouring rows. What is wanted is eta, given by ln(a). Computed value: 0.0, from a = 1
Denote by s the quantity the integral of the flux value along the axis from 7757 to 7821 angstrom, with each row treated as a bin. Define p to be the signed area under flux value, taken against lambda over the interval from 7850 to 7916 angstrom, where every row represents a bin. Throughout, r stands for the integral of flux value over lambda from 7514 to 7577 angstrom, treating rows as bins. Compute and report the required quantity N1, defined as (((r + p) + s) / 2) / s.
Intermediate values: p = 69.7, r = 74.5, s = 69.2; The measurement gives 1.54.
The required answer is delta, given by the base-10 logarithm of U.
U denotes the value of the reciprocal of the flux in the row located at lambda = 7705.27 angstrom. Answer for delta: -0.024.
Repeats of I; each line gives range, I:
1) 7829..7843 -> 0.0021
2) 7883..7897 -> 0.0102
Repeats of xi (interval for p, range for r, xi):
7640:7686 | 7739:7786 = 28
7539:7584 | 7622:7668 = 12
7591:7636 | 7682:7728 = 15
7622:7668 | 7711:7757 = 14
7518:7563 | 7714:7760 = 10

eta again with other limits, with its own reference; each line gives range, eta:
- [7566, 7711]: 2.5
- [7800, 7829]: 0.0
